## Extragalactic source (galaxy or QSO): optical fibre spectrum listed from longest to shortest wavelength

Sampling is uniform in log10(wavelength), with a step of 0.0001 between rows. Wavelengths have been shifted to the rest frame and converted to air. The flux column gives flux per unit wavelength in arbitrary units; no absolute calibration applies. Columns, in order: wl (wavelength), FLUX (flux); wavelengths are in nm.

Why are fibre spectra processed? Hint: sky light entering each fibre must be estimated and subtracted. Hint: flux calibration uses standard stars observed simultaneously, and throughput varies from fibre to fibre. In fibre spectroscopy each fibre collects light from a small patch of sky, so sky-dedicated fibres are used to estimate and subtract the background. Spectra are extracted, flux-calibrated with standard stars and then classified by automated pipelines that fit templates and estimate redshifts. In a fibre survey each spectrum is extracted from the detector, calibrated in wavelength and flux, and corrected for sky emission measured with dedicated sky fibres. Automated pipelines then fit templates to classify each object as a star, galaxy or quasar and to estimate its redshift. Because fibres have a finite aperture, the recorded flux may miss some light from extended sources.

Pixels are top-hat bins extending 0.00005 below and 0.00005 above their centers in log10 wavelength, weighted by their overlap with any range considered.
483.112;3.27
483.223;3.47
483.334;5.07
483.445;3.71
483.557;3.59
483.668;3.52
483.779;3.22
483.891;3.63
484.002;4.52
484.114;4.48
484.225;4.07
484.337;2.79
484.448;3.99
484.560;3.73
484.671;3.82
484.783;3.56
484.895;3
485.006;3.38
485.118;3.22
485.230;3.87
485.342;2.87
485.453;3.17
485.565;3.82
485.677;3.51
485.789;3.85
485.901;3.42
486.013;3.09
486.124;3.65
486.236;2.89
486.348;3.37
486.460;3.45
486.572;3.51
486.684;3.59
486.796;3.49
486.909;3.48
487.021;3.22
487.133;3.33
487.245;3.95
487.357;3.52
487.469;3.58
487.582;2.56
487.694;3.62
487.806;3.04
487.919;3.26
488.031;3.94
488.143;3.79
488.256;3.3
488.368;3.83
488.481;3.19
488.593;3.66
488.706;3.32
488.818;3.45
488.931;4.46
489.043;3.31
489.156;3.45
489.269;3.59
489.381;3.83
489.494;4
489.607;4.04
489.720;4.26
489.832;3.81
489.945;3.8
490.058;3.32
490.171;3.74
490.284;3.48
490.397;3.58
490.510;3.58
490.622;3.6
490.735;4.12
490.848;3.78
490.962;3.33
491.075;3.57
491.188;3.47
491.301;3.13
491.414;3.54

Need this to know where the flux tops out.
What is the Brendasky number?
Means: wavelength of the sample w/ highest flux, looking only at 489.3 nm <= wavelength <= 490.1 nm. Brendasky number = 489.720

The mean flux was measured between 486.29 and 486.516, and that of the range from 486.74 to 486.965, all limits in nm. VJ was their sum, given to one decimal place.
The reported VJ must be 6.9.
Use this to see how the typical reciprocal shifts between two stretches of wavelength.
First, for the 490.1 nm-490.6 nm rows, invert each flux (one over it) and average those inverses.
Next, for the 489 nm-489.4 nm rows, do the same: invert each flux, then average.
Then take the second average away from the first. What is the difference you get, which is -0.005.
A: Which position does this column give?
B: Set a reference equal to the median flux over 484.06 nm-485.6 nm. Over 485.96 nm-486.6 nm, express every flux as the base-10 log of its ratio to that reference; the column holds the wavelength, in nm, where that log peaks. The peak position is 486.124 nm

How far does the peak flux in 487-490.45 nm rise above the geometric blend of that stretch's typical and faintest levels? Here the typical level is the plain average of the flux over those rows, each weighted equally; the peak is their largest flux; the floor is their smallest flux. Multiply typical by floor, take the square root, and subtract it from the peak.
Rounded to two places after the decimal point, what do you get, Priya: 1.43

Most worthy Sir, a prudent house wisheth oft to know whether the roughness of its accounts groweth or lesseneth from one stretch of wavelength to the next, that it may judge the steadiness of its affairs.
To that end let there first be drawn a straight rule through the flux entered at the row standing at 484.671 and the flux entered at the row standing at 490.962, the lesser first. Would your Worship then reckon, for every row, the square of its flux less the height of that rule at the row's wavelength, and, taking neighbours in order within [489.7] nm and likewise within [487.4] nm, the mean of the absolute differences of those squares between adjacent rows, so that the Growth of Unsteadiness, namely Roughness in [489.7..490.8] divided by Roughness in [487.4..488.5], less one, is -0.46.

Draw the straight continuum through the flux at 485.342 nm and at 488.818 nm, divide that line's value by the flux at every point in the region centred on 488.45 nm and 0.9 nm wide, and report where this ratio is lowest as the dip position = 488.031 nm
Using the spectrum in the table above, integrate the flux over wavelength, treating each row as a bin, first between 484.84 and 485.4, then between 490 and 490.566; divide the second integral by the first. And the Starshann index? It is 1.09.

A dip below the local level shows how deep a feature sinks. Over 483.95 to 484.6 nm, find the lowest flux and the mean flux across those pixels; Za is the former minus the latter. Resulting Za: -1.1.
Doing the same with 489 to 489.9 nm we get -0.5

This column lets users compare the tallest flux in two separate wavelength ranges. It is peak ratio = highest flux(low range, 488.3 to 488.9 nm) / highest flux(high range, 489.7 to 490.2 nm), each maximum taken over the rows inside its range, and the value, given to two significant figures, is 0.90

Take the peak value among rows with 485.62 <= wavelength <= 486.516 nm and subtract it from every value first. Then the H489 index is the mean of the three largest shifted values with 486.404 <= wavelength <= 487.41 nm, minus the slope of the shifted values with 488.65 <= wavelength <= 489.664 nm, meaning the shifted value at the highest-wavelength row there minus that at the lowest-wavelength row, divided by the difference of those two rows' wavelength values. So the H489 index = -1.0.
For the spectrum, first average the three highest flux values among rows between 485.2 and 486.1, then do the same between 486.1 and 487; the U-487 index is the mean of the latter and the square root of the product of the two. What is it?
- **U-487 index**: 3.65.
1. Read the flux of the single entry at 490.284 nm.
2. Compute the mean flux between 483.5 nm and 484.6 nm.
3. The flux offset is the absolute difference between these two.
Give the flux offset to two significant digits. 0.27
